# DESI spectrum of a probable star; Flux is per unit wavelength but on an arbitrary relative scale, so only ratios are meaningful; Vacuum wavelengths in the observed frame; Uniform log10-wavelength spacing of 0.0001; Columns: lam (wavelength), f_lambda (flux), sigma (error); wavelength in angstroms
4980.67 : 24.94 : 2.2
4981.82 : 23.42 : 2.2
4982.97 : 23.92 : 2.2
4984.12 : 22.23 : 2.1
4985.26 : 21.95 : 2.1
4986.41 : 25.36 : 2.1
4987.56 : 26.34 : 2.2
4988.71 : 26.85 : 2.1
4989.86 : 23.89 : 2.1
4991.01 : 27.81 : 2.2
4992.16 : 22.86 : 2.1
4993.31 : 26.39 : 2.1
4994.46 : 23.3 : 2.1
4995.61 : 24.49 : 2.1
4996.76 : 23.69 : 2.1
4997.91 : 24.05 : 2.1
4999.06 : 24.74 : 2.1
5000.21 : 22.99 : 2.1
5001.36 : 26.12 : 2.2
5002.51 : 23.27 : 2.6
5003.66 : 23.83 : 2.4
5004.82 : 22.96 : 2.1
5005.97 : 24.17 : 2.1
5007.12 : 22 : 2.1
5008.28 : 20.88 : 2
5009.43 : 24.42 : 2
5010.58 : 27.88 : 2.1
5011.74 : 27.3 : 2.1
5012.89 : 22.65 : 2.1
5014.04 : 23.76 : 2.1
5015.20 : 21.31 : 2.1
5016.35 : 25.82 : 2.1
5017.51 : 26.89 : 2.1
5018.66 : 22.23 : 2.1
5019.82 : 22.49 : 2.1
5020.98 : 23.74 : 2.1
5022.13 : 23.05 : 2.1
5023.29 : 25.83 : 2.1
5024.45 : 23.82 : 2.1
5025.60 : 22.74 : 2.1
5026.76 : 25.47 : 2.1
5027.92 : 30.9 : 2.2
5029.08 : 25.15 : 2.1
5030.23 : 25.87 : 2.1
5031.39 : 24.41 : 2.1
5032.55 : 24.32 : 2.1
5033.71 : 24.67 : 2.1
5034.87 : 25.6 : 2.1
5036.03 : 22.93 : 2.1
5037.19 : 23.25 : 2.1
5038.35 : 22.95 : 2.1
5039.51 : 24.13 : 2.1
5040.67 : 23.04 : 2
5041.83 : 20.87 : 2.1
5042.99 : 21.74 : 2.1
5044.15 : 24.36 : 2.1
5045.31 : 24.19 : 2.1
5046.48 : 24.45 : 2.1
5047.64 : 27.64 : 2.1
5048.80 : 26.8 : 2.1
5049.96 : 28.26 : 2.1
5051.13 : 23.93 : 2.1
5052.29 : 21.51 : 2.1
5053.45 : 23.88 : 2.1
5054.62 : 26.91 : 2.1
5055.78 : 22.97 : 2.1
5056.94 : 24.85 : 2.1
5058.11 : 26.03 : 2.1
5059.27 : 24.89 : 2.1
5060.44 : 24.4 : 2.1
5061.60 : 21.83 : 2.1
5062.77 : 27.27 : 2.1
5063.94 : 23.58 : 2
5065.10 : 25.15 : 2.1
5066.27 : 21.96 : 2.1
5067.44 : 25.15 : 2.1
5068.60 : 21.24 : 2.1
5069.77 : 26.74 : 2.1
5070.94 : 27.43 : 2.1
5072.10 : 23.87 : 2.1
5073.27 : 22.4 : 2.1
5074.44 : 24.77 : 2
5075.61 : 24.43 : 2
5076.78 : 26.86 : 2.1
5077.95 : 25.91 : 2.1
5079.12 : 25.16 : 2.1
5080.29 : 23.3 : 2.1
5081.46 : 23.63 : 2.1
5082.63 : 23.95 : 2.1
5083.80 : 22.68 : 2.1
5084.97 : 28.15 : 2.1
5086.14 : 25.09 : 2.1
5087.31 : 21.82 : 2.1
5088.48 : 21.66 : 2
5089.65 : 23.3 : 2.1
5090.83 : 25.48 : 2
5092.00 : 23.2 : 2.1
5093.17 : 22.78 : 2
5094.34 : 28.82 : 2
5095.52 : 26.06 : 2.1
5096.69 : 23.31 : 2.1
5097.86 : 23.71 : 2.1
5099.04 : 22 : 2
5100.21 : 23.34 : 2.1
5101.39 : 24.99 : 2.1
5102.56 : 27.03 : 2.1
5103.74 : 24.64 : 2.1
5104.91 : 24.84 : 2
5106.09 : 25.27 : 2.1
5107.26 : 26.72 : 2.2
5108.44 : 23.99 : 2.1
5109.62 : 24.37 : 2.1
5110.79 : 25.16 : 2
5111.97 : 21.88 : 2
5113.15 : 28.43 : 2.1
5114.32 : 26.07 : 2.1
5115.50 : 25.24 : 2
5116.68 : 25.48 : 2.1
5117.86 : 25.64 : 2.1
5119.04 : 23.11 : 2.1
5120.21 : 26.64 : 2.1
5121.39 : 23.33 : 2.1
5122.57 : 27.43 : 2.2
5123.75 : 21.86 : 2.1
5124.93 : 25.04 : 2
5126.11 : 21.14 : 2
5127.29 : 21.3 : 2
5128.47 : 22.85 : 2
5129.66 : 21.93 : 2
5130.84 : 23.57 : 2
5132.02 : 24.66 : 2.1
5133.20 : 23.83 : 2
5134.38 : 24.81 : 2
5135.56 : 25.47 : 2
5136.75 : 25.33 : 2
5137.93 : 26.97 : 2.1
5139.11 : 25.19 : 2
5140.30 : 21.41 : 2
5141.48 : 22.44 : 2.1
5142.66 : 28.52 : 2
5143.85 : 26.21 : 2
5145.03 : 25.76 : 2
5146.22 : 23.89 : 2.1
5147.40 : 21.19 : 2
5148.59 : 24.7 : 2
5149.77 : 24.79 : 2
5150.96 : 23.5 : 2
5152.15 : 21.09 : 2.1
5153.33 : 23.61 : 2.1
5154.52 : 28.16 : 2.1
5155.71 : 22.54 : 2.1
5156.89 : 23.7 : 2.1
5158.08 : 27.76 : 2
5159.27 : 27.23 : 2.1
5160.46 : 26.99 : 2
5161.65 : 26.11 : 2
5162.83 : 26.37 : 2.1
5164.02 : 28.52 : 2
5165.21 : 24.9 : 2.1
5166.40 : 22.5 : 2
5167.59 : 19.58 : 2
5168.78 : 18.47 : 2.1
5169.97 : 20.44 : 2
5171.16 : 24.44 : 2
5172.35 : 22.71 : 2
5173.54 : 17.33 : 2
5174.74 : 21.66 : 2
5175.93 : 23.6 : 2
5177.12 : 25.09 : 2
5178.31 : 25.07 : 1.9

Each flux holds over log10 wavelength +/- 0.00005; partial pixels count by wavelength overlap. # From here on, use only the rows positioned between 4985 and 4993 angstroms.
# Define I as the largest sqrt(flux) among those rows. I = 5.27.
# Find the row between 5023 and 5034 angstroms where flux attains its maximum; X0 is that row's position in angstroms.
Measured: 5027.92 angstroms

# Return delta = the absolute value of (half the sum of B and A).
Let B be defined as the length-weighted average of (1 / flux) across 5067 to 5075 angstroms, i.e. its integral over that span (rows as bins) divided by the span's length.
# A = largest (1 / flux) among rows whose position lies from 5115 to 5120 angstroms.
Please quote 0.0422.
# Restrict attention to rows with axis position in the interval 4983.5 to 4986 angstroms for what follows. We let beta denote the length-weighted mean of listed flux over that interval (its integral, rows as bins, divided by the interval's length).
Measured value 22.4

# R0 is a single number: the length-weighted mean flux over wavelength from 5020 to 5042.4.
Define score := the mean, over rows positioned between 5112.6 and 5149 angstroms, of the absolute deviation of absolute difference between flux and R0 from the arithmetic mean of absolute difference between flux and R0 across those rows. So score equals 0.94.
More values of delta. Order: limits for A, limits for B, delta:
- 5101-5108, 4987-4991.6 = 0.0394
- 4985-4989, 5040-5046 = 0.0447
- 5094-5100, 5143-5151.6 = 0.0433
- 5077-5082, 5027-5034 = 0.0409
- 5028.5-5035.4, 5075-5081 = 0.0405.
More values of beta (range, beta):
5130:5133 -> 23.9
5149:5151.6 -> 24.1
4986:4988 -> 25.8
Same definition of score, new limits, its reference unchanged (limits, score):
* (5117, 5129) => 0.84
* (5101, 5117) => 0.94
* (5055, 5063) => 0.86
